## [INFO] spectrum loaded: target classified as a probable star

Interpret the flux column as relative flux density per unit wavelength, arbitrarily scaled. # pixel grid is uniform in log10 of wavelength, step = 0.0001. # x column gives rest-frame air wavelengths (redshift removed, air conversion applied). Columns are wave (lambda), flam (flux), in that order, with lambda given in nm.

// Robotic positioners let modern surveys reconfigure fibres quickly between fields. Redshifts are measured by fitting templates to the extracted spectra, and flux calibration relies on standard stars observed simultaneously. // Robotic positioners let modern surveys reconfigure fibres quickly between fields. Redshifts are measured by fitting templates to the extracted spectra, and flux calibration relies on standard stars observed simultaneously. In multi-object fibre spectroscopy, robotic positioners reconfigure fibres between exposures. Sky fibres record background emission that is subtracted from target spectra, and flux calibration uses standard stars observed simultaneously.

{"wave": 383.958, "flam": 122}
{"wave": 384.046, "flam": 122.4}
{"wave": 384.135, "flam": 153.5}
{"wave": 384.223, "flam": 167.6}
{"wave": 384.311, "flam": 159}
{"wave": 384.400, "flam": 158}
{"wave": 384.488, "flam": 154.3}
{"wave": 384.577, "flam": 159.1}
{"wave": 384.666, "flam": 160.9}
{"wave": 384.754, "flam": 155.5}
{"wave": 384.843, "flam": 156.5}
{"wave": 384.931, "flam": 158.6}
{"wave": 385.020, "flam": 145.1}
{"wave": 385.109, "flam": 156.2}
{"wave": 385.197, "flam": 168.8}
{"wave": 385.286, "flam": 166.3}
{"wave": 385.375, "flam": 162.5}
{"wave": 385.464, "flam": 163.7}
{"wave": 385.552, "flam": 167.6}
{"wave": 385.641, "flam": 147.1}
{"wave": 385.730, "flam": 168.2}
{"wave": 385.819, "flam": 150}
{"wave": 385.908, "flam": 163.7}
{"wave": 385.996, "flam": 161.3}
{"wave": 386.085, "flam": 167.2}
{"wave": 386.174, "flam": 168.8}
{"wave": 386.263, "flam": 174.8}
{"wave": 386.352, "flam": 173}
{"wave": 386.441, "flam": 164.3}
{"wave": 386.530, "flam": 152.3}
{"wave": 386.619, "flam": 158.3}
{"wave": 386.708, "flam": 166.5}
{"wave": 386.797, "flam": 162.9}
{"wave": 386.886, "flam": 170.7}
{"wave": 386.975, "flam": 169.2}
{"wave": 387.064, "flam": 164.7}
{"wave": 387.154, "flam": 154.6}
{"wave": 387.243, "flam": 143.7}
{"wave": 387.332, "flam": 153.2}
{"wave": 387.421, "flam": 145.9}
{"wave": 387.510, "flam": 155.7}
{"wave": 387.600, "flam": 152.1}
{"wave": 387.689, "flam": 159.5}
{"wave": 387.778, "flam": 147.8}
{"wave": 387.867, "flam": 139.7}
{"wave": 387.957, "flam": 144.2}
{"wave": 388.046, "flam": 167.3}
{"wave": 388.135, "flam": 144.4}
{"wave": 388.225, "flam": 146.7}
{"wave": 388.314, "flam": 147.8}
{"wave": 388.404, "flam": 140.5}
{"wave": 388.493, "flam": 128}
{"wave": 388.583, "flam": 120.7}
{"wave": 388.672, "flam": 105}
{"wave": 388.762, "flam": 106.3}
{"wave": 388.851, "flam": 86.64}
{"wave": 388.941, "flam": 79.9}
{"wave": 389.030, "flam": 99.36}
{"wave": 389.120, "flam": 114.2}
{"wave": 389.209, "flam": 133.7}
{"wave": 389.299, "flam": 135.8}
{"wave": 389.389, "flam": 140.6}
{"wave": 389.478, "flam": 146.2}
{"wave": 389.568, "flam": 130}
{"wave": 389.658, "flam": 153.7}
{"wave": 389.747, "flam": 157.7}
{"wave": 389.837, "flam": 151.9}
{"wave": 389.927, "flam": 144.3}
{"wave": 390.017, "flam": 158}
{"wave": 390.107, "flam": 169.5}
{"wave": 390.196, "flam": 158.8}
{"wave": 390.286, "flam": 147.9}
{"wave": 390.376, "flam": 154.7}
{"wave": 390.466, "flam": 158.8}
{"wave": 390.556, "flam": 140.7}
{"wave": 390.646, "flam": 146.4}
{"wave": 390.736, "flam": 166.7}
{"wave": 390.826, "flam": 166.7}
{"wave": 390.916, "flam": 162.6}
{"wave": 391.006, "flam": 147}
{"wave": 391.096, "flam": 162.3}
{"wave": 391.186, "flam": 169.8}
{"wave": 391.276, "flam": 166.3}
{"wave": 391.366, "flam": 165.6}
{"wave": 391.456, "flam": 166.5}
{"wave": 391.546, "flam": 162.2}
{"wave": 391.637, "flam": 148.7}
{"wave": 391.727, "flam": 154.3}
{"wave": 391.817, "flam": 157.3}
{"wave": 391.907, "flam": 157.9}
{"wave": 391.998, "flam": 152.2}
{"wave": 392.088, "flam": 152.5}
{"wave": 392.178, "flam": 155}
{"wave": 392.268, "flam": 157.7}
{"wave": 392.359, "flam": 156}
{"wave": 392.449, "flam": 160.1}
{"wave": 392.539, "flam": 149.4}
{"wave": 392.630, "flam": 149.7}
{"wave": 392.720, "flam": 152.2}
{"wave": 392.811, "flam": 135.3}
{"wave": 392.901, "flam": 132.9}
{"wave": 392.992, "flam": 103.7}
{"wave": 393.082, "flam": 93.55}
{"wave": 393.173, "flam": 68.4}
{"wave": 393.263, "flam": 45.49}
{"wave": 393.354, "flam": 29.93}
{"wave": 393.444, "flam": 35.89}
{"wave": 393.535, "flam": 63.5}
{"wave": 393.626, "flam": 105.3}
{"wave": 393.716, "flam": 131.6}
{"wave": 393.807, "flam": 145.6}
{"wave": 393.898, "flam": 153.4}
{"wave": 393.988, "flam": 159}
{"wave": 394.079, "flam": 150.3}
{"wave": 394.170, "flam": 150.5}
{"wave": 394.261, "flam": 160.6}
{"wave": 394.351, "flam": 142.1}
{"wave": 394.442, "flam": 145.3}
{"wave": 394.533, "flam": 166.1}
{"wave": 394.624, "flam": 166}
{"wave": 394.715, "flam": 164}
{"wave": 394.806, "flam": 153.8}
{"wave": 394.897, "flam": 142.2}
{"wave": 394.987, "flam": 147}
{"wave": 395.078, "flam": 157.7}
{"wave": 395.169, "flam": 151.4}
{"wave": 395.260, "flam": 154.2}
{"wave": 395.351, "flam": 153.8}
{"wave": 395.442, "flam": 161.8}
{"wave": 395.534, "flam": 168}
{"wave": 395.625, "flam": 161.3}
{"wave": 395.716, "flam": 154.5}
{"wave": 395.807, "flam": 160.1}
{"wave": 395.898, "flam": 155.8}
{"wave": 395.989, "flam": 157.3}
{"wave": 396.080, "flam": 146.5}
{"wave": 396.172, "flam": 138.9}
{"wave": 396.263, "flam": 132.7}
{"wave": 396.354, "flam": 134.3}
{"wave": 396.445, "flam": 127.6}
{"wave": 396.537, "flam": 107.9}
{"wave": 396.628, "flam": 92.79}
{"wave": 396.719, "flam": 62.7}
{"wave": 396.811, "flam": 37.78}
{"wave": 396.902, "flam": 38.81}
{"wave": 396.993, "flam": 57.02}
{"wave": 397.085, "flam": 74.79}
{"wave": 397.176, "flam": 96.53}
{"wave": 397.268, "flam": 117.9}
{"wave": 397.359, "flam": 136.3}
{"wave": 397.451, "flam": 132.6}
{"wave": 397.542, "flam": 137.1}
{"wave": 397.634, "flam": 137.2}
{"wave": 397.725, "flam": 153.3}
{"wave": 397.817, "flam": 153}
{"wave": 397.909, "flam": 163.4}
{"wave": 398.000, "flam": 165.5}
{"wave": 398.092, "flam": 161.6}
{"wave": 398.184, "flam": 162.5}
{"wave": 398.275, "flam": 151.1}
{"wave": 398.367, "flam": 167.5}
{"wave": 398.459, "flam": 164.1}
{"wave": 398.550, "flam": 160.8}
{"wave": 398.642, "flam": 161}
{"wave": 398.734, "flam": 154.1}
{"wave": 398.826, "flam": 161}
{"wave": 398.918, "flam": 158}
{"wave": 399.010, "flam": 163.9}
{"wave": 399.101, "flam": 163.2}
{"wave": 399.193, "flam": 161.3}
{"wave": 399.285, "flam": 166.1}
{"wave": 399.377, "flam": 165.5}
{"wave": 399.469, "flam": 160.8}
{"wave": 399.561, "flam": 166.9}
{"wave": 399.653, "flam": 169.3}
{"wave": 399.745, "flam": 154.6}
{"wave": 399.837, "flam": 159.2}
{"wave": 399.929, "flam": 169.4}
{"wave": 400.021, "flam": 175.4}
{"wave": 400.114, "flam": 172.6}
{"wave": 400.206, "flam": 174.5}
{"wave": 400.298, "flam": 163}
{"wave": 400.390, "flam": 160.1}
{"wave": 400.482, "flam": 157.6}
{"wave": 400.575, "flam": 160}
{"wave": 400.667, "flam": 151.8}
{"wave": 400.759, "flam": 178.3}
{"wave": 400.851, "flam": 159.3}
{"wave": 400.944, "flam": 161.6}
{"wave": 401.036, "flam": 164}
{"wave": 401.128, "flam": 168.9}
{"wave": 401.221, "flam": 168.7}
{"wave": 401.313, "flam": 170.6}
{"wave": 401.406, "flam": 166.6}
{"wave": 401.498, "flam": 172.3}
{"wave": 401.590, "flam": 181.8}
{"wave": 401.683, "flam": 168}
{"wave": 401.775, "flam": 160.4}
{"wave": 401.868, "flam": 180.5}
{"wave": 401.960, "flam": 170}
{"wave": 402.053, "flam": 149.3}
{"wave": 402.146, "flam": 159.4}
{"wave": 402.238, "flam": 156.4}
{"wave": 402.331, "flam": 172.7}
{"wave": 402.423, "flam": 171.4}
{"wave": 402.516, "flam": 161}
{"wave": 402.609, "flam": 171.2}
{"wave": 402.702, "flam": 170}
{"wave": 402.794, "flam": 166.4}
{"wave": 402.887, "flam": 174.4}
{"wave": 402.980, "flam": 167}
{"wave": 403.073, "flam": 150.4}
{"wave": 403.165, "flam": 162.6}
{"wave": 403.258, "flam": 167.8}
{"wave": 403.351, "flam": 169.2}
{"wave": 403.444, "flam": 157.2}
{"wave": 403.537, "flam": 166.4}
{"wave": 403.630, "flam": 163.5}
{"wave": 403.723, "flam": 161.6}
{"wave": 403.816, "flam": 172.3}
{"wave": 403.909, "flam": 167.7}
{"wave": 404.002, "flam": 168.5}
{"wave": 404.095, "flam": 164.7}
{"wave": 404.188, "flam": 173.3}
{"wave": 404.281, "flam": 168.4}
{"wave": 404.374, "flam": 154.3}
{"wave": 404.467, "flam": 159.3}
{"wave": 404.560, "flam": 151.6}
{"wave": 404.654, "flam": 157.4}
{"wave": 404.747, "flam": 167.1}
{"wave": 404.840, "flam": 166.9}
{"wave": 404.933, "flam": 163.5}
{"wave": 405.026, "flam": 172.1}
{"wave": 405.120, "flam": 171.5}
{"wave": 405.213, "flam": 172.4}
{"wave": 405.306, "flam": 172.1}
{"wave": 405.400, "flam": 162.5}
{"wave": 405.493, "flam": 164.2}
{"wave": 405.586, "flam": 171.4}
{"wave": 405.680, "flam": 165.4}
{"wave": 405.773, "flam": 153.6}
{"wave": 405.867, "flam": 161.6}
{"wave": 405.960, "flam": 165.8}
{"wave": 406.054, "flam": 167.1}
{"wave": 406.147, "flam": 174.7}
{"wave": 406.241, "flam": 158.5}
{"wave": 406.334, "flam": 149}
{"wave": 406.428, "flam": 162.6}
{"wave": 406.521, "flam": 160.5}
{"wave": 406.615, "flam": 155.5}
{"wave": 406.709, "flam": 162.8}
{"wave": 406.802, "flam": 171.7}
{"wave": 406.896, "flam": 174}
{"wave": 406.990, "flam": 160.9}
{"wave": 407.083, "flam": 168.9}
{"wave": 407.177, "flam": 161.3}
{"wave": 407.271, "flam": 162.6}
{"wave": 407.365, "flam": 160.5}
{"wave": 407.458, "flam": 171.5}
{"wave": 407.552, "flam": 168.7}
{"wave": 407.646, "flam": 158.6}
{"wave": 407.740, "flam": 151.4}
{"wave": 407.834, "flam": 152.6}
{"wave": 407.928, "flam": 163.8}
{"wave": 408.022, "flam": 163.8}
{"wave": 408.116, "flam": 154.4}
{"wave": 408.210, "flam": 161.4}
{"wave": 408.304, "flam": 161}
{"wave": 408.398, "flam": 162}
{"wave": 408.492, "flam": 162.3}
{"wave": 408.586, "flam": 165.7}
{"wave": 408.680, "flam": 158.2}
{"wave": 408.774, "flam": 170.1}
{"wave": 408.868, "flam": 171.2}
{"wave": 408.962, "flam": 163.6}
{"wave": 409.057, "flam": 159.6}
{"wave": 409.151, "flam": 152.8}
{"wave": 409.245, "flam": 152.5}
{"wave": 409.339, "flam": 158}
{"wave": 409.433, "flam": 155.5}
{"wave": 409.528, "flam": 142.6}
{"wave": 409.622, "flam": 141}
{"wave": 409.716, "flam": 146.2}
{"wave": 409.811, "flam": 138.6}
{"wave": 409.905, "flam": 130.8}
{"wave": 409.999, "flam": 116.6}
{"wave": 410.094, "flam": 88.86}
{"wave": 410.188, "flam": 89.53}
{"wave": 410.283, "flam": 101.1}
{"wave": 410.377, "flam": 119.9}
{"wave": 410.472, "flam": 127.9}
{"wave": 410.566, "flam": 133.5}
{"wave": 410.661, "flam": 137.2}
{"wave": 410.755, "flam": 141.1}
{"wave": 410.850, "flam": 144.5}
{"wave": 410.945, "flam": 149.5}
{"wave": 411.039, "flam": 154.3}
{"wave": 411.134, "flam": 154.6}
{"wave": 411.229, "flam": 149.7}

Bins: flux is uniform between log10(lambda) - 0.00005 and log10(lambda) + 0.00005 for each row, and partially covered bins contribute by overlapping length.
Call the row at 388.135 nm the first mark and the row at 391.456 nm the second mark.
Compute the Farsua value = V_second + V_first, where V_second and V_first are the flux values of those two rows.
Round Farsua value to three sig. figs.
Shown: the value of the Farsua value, 311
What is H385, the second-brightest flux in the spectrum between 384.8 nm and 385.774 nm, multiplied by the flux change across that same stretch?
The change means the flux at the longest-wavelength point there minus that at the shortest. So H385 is 1968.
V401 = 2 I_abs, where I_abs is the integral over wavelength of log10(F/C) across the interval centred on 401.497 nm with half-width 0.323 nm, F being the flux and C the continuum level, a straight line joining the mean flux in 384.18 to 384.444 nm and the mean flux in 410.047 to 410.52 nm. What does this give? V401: 0.17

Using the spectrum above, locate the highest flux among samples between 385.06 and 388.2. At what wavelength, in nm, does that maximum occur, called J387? 386.263 nm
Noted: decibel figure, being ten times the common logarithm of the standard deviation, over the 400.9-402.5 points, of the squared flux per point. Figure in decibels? 34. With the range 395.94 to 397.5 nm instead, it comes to 39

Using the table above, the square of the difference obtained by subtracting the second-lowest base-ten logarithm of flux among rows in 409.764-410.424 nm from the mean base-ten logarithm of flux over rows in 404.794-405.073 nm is 0.07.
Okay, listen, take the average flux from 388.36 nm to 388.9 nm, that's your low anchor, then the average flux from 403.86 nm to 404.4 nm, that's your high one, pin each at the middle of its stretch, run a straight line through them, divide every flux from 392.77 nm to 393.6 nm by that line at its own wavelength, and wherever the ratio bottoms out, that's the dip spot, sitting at 393.354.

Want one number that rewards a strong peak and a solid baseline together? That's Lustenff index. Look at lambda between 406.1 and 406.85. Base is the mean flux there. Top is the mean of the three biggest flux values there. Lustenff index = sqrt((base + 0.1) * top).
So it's 166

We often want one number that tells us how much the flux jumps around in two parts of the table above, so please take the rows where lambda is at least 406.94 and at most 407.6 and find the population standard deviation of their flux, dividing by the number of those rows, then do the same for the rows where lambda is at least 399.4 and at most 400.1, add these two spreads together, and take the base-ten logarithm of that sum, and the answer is 1.04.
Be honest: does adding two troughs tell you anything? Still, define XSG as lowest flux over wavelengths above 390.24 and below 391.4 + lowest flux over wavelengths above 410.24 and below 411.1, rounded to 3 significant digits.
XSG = 242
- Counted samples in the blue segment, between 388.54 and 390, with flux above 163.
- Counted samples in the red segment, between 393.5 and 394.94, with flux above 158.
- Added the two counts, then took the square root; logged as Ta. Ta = 2.2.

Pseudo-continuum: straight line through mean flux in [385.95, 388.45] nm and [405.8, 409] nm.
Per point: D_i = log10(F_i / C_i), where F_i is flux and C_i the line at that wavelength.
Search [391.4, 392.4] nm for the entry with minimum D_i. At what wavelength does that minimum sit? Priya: 391.637 nm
